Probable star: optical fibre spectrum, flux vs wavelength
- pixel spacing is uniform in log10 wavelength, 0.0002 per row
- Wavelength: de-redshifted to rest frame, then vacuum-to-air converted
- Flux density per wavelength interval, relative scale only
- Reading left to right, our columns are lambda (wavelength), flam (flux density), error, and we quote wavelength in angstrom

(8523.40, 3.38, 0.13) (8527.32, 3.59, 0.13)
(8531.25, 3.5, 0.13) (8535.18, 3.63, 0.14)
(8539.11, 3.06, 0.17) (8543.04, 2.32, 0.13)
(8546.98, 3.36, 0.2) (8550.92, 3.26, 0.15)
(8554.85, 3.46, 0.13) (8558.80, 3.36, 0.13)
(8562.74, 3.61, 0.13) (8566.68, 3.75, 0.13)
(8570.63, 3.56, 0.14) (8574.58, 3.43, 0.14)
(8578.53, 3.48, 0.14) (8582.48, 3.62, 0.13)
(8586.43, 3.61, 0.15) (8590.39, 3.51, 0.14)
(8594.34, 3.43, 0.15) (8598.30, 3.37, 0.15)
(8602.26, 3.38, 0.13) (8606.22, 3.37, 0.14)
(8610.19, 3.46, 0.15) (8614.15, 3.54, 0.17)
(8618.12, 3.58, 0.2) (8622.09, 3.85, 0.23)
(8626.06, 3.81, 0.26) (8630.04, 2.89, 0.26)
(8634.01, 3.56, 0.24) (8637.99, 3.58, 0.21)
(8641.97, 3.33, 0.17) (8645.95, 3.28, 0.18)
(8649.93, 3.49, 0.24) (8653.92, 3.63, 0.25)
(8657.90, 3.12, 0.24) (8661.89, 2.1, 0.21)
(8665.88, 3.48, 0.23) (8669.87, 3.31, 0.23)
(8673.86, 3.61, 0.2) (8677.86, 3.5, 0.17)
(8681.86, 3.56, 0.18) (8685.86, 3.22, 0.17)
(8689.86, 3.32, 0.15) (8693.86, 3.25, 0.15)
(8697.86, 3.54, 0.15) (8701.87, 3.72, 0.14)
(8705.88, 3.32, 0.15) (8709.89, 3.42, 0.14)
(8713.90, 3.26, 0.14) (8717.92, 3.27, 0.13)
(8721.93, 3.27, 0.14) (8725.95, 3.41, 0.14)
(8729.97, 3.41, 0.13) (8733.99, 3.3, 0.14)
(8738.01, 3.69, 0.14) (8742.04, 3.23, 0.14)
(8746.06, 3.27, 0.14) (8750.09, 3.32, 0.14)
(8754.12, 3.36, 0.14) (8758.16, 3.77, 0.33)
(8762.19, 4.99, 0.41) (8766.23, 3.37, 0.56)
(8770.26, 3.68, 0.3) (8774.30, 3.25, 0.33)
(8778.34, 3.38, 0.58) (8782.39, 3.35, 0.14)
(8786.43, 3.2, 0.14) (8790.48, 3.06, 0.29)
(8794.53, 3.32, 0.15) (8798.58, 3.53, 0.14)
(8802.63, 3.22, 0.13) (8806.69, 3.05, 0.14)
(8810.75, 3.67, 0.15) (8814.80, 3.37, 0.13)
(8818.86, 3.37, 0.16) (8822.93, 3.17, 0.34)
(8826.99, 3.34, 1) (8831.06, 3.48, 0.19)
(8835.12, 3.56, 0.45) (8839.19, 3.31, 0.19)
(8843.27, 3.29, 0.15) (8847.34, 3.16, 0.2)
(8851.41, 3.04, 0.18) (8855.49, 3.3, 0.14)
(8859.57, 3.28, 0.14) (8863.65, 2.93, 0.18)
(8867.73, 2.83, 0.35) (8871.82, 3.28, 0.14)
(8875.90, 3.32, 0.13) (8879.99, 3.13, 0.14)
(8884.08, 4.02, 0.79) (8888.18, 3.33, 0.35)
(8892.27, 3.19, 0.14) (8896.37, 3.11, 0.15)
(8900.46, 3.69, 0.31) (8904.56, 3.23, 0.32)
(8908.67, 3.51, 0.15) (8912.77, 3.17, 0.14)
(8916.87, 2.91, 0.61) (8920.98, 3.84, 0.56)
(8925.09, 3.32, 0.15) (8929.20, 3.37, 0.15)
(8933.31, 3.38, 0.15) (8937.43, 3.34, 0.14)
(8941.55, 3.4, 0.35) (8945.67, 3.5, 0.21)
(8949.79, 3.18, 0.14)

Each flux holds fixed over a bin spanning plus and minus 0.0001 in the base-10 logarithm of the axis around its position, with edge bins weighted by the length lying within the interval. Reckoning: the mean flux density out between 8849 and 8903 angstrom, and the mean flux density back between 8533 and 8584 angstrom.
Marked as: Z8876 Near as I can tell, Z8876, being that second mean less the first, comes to 0.11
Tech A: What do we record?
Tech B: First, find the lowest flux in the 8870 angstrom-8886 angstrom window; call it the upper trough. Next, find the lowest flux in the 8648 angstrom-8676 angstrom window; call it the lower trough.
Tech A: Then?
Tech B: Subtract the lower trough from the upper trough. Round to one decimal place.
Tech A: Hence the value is 1.0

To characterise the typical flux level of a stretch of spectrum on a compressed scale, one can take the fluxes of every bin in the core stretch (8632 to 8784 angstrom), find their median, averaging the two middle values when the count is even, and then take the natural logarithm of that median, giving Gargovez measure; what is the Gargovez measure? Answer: 1.21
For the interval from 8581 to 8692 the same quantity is 1.25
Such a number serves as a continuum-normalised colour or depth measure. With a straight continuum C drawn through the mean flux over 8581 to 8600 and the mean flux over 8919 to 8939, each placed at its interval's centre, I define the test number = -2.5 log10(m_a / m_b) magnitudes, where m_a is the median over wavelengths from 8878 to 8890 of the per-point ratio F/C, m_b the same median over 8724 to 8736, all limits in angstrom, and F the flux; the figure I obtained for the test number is 0.02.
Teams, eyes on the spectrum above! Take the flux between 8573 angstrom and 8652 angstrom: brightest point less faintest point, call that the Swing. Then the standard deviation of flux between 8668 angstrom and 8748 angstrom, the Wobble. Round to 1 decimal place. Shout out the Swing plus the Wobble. 1.1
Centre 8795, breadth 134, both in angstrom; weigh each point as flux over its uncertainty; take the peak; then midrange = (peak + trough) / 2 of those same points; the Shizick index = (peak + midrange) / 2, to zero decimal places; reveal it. 21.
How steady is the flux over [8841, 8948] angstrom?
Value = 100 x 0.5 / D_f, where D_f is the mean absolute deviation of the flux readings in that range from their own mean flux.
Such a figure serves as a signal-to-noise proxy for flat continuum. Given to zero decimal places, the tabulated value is 272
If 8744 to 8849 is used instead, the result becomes 235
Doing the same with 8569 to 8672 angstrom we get 252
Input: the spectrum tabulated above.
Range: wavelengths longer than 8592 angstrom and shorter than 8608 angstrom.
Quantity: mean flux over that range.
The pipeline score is 3.39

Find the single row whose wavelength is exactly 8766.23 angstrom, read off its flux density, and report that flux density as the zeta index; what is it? 3.37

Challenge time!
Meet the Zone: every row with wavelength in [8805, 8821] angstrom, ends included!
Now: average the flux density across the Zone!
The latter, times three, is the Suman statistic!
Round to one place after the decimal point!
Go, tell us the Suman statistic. 10.1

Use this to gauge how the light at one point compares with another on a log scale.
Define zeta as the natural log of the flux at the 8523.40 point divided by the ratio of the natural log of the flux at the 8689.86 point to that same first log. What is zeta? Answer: 1.24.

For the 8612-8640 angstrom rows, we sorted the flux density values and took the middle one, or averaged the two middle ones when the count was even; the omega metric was 3.58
